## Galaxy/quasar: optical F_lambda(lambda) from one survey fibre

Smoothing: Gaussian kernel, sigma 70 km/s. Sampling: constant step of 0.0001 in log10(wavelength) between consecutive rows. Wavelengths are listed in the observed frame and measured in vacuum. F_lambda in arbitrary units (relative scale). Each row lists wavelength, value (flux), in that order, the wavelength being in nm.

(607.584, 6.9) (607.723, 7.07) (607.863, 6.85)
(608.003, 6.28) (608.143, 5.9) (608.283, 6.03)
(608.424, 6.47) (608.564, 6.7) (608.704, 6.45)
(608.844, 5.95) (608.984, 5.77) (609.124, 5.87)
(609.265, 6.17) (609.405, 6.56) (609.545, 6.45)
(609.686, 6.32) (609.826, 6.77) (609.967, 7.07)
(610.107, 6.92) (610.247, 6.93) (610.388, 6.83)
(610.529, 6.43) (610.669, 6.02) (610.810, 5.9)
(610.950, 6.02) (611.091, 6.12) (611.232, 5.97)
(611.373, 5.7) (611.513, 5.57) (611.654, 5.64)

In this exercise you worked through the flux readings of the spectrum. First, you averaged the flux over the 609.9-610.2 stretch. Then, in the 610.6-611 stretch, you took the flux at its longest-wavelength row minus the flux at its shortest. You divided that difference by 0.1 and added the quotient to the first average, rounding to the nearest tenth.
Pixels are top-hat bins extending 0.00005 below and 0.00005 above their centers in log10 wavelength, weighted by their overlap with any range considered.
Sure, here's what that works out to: 7.0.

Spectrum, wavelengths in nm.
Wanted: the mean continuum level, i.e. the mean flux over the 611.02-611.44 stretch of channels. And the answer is 5.9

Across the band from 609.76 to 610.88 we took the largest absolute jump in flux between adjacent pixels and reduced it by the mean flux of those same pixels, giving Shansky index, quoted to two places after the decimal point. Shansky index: -6.20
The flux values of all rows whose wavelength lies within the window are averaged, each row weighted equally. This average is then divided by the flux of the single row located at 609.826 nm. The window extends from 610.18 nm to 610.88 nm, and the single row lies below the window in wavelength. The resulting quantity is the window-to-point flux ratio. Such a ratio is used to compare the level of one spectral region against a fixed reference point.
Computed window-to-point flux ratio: 0.95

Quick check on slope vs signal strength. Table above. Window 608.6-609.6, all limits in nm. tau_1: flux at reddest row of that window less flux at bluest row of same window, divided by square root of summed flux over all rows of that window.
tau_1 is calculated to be 0.00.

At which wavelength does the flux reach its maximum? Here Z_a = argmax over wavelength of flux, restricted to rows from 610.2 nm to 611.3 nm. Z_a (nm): 610.247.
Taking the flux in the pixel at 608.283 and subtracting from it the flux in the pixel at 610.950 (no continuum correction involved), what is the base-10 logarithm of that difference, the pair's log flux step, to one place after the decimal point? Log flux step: -2.0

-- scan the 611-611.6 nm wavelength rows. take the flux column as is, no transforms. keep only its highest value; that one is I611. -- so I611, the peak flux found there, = 6.12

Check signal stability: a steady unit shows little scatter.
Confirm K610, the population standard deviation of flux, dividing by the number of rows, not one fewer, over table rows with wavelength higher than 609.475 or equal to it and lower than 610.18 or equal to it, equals 0.282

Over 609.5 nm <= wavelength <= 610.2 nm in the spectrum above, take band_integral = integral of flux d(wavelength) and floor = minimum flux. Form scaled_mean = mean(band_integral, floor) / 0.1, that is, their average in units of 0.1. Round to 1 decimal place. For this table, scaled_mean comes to 55.1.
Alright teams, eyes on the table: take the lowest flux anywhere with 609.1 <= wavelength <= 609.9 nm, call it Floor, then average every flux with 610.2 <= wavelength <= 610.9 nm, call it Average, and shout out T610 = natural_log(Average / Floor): 0.09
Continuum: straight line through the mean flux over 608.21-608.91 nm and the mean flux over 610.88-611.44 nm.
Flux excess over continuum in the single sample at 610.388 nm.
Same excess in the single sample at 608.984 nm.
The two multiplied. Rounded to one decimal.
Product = -0.4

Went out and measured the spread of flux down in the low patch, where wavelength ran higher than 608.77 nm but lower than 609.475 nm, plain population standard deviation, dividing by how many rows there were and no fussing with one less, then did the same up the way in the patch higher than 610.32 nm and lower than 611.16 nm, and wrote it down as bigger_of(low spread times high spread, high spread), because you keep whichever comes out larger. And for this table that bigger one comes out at 0.32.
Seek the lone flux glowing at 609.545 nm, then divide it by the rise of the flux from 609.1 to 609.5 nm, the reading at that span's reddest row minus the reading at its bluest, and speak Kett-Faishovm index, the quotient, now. 9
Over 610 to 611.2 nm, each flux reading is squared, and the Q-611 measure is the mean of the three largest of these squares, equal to 47.5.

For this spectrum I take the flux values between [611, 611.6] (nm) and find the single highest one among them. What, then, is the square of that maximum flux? 37.5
